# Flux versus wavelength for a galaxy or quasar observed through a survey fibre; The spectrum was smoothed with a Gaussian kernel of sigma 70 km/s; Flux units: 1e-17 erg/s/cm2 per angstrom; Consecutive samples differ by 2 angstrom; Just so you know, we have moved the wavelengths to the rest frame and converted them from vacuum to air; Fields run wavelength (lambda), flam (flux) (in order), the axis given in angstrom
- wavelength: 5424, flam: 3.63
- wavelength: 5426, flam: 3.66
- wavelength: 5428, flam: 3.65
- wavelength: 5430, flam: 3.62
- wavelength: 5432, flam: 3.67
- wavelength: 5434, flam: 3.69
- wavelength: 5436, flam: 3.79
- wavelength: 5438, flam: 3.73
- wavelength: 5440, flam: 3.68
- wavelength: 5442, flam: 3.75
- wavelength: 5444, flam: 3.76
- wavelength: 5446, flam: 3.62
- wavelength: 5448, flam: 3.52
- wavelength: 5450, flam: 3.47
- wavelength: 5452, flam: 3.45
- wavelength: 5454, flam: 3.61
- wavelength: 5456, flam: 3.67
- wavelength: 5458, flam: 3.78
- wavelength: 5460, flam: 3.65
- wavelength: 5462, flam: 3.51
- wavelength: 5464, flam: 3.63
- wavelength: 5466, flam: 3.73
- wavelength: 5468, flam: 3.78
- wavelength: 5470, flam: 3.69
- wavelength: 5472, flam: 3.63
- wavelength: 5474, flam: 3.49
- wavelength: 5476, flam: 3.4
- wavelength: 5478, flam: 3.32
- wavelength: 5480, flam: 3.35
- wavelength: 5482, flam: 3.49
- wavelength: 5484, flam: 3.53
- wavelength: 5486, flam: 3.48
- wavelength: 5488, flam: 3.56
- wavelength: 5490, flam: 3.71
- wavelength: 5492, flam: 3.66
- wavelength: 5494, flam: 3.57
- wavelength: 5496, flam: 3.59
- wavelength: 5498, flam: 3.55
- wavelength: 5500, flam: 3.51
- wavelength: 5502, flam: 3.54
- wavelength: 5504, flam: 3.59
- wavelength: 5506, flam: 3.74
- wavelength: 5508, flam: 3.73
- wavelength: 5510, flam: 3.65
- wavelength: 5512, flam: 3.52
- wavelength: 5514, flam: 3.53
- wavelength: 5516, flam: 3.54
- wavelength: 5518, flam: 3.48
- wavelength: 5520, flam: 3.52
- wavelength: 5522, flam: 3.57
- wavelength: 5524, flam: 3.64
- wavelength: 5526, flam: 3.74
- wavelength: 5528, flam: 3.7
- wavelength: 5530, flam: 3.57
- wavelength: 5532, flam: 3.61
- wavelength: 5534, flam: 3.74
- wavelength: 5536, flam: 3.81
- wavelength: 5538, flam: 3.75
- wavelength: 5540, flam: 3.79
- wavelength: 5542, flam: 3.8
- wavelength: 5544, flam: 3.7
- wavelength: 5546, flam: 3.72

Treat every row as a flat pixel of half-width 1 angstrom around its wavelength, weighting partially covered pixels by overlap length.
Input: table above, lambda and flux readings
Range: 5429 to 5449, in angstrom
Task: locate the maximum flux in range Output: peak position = 5436 angstrom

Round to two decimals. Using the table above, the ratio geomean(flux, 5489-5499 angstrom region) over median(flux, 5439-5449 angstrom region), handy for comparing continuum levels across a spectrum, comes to 0.98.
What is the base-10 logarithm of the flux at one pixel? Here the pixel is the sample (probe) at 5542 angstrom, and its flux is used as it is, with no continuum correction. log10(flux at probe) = 0.580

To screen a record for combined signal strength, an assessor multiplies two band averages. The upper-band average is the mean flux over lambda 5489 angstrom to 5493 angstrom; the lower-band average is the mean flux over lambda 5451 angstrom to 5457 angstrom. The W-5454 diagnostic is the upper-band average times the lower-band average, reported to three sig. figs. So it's 13.2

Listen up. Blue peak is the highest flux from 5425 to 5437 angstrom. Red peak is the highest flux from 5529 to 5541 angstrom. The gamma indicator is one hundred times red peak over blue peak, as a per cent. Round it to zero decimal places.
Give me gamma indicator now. 101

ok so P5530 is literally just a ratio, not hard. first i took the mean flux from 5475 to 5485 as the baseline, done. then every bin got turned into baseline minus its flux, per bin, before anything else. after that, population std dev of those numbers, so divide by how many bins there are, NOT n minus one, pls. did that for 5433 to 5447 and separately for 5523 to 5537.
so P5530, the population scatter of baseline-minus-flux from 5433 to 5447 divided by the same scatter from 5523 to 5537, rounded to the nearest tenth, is 0.7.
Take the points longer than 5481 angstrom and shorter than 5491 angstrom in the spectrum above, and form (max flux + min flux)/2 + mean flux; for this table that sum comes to 7.15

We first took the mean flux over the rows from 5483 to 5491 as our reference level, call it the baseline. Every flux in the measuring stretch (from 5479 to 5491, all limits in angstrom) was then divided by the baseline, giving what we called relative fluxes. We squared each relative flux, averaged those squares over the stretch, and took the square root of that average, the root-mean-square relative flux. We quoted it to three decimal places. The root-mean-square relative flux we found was 0.986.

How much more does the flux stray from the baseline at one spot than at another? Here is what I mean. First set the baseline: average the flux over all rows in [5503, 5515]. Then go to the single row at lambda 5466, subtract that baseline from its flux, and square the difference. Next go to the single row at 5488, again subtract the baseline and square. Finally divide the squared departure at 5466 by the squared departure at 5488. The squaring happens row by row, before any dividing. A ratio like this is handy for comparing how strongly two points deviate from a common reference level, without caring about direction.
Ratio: 2.4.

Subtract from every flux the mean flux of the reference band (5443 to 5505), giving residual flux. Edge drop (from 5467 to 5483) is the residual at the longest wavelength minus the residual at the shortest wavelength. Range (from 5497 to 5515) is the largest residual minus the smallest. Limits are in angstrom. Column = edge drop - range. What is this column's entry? -0.520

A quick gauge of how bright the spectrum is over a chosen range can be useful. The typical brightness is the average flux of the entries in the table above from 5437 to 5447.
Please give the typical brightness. 3.71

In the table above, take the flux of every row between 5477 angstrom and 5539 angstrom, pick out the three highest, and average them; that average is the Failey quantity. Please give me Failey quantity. 3.77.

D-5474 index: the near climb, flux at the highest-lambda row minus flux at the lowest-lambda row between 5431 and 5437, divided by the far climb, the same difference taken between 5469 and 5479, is -0.3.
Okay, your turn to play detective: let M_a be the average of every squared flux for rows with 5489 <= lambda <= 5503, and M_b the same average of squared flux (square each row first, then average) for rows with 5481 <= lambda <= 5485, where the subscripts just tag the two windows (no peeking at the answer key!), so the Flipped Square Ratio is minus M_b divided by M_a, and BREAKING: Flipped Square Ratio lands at -0.96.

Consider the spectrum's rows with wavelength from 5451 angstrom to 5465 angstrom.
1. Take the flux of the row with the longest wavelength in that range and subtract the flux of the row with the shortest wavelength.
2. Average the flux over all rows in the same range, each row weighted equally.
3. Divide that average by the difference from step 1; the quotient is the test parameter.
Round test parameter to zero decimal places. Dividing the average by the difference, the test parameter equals 20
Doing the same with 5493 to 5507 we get 21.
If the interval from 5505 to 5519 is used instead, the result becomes -14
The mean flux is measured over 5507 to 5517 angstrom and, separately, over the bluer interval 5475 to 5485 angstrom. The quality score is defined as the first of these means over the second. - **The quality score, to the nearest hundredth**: 1.05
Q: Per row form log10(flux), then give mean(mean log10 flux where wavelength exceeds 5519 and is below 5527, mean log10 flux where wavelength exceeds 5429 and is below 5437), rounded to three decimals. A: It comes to 0.563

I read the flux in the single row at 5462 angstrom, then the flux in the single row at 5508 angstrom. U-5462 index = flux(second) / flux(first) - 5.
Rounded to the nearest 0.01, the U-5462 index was -3.94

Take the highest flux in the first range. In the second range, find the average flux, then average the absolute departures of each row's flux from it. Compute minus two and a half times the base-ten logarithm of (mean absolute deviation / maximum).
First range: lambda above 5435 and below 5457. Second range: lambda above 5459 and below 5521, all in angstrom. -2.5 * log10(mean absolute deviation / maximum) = 4.08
